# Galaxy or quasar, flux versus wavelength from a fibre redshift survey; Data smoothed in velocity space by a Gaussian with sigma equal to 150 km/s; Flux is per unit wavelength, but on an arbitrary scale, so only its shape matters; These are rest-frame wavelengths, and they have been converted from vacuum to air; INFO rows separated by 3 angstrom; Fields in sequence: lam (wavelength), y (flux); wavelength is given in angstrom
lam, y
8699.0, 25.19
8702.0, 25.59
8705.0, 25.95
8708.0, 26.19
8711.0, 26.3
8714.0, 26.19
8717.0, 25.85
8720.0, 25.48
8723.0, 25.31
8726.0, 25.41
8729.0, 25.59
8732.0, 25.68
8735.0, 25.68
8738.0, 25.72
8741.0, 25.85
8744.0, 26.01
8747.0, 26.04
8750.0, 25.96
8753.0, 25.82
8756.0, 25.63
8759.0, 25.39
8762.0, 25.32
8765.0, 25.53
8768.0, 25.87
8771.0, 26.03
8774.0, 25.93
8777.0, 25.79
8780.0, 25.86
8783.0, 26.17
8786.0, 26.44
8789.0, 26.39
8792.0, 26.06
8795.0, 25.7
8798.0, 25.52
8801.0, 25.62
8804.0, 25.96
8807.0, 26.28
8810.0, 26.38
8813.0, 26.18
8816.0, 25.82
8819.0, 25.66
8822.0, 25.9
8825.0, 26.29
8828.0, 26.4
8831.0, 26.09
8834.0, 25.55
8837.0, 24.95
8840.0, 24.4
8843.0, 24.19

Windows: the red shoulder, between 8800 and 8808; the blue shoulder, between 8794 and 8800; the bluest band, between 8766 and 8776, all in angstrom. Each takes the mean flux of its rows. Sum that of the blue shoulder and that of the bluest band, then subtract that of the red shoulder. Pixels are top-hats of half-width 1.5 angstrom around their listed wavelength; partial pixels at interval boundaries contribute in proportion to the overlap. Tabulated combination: 25.6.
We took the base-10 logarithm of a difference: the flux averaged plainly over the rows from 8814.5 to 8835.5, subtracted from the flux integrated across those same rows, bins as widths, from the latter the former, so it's 2.72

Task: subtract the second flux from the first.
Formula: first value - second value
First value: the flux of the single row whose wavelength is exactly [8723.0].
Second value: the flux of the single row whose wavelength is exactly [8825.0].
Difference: -1.0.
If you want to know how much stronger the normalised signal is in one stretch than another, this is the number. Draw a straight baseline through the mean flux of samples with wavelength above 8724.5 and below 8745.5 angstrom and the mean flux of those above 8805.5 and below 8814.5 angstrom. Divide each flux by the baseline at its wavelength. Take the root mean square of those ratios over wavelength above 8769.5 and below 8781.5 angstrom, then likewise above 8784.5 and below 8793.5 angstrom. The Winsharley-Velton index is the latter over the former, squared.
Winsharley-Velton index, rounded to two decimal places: 1.02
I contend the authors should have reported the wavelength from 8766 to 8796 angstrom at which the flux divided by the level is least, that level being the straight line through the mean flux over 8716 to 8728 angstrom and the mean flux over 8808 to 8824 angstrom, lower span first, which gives 8795.0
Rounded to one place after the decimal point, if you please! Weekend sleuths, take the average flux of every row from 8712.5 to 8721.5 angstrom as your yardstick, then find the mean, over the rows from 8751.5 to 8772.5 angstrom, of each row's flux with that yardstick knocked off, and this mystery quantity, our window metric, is -0.2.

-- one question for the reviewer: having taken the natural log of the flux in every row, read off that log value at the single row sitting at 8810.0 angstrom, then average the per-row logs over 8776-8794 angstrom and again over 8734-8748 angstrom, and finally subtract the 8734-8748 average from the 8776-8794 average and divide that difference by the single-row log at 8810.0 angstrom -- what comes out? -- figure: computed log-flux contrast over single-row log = 0.0030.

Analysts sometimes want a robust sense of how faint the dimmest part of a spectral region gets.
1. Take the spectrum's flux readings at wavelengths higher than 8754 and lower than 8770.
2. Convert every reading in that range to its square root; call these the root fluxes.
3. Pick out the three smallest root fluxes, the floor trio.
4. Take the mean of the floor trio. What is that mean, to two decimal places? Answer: 5.04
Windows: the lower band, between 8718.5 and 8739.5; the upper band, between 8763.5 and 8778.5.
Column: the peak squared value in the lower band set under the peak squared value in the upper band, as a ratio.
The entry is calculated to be 1.02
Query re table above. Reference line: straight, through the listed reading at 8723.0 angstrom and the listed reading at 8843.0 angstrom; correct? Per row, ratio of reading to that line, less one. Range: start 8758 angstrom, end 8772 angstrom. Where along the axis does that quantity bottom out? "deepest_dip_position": 8762.0 angstrom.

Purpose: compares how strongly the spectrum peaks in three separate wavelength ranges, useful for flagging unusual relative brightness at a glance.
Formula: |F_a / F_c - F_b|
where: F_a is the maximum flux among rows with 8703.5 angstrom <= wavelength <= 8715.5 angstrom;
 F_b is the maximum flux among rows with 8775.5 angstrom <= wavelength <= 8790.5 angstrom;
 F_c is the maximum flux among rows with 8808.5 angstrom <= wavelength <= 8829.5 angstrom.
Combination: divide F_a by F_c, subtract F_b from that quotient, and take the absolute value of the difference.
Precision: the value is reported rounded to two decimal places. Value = 25.44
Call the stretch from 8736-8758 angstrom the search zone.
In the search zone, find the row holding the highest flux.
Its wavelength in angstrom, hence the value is 8747.0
